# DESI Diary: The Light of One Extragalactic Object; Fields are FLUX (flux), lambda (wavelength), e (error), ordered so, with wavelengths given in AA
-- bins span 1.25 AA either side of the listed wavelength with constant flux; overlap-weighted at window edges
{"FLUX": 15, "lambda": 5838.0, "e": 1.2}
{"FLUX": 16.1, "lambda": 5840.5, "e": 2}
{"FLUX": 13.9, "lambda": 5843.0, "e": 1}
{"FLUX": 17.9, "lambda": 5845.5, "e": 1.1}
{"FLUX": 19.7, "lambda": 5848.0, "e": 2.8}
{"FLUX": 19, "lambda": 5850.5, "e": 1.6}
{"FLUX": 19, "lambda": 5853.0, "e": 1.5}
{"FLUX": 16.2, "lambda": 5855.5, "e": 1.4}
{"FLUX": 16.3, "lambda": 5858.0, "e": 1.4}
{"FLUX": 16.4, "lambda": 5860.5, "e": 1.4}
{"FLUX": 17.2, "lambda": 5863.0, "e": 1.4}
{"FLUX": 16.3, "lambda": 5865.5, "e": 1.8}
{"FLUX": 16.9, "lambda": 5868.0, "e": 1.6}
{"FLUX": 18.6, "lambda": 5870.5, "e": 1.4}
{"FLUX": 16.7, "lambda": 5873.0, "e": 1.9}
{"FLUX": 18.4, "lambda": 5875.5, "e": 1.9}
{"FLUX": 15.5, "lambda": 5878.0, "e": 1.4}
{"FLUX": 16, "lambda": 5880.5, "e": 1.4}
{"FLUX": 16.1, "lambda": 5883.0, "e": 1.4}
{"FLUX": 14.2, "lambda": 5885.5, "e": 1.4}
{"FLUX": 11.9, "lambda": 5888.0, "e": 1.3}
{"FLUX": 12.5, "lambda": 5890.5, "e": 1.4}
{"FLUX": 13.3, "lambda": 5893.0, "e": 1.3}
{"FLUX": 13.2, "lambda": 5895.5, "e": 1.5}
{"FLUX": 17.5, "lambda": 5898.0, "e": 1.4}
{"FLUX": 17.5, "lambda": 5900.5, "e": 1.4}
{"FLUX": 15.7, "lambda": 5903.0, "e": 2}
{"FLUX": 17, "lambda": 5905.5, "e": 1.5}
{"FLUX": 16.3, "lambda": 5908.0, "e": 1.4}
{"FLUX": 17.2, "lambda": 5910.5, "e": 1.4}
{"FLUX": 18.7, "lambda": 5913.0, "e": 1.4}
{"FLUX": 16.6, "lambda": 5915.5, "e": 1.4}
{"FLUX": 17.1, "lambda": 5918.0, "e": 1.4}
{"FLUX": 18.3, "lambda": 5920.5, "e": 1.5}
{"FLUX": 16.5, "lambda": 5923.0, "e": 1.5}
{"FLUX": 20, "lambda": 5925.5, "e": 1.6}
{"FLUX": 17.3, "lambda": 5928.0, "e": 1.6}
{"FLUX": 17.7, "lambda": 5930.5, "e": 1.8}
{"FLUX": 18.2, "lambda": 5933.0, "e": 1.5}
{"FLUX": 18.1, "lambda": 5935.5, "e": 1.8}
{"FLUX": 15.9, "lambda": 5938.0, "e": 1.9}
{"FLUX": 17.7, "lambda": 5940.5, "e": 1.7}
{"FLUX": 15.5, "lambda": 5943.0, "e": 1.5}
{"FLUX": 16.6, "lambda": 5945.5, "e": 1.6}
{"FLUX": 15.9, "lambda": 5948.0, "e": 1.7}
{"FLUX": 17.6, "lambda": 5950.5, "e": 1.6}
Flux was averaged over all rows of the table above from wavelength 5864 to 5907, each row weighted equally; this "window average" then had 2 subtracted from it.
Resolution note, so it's 13.7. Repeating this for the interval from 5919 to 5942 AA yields 15.7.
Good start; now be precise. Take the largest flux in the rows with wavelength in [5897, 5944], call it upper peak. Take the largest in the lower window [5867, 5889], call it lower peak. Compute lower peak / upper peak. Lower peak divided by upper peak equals 0.93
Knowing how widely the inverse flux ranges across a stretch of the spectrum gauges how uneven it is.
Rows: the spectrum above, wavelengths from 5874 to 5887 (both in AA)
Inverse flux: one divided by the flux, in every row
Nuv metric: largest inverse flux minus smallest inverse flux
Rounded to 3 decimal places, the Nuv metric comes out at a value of 0.016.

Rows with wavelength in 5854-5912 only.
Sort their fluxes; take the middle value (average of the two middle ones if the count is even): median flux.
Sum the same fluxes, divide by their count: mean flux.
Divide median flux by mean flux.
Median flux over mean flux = 1.02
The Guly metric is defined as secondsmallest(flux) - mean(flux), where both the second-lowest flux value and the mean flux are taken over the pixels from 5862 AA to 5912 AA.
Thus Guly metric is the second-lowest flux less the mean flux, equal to -3.4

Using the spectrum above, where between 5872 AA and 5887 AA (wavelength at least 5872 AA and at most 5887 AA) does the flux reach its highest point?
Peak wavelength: 5875.5 AA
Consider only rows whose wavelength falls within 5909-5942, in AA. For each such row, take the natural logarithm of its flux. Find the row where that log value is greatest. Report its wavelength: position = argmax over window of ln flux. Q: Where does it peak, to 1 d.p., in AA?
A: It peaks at 5925.5 AA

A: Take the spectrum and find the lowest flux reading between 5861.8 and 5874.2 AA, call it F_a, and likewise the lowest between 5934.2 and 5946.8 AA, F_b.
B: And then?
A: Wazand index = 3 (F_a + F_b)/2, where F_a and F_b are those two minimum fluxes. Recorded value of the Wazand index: 48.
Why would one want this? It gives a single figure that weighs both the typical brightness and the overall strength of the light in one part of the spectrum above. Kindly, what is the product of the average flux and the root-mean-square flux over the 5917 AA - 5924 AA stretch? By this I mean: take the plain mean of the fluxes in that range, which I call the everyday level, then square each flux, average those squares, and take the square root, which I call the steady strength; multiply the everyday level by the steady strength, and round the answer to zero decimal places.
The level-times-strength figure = 300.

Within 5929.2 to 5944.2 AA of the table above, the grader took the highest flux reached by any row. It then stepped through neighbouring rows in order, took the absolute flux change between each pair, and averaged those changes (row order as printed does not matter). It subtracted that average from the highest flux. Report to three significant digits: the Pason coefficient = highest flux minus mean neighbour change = 16.8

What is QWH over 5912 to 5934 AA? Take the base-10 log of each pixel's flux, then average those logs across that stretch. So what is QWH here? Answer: 1.250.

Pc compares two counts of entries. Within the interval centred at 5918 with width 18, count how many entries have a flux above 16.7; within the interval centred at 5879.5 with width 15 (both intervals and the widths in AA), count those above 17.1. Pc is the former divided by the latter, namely 5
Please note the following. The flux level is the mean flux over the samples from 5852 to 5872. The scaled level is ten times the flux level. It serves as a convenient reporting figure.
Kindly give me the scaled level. 171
